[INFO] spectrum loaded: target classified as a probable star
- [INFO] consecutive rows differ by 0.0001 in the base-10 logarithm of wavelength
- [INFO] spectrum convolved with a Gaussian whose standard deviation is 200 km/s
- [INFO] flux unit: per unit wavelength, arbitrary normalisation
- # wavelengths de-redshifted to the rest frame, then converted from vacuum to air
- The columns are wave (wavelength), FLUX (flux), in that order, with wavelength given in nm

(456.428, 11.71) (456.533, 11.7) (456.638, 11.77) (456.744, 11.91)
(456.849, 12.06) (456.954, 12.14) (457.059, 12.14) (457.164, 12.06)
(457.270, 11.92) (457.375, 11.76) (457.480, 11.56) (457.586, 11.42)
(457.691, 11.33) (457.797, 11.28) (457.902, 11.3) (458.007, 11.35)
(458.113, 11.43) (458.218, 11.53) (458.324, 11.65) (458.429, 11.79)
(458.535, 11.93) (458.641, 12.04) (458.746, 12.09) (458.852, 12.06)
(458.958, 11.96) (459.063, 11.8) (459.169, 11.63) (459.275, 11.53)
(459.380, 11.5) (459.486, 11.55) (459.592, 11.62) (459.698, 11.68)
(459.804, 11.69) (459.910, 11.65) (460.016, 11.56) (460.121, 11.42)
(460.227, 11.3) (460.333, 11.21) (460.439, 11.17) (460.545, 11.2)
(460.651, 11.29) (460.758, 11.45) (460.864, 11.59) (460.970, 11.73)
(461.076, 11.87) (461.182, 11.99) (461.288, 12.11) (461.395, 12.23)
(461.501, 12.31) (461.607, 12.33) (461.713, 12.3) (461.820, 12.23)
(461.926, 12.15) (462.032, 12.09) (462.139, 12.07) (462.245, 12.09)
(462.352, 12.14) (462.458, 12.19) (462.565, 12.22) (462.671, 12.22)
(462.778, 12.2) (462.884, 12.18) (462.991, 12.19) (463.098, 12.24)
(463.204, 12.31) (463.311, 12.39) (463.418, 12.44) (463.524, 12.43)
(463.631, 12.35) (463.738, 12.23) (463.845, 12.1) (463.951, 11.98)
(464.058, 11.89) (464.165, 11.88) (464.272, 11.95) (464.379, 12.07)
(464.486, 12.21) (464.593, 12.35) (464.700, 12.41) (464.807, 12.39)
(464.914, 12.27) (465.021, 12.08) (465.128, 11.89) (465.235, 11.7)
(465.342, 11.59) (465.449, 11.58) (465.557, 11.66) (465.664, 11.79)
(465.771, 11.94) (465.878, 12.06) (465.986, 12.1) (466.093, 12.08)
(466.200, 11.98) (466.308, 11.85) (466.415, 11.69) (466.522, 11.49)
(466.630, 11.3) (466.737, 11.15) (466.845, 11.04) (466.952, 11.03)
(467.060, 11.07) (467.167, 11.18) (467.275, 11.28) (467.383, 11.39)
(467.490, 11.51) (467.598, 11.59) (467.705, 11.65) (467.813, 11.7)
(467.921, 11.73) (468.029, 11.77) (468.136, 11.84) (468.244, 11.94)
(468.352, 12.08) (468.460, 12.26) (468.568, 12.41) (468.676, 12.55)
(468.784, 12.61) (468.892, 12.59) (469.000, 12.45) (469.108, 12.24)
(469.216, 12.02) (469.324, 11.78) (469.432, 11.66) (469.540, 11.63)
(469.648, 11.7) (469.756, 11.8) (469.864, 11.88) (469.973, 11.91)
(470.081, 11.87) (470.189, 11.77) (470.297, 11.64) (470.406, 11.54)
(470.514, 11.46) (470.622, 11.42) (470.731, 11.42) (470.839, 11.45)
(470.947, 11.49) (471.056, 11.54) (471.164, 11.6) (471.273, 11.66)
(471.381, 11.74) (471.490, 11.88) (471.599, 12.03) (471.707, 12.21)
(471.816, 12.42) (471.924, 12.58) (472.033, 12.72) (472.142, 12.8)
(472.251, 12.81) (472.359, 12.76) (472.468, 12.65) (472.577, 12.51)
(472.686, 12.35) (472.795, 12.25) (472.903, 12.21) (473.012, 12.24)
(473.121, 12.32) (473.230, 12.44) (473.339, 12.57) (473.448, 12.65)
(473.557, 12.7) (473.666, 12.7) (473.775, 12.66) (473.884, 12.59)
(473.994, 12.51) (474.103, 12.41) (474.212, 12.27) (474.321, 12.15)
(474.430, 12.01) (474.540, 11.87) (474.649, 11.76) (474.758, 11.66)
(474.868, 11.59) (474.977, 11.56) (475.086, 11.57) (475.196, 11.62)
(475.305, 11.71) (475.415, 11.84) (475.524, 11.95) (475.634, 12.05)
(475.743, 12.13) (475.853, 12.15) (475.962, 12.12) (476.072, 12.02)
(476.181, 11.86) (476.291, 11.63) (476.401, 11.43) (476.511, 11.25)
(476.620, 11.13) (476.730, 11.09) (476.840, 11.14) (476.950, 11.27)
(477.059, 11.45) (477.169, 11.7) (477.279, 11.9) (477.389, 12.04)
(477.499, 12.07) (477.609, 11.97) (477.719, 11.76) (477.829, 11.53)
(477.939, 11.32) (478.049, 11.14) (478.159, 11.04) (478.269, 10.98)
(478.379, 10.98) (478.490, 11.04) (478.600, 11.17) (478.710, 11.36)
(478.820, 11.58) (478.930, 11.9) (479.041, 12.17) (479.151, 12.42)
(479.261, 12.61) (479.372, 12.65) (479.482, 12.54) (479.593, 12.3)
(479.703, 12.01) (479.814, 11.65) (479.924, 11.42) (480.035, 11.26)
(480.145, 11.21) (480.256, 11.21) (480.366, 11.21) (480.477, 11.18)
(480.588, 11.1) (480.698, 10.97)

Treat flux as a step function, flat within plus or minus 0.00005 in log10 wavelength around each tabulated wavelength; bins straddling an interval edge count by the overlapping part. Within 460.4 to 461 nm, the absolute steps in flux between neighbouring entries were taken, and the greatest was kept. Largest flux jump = 0.16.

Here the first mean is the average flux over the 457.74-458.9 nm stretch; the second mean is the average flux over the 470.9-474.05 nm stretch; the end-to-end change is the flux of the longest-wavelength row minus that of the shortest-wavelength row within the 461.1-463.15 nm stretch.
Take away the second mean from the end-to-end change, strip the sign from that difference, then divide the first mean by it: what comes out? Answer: 0.97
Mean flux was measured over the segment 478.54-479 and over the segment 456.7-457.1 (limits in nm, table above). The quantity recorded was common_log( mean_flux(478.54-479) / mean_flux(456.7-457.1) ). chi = -0.02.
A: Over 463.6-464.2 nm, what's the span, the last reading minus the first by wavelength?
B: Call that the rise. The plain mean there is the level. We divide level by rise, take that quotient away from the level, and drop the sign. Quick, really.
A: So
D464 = 38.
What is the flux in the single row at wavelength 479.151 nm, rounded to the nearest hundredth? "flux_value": 12.42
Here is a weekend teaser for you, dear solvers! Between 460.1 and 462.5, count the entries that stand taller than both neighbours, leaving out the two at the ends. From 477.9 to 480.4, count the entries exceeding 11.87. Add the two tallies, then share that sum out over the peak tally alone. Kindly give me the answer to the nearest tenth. 9.0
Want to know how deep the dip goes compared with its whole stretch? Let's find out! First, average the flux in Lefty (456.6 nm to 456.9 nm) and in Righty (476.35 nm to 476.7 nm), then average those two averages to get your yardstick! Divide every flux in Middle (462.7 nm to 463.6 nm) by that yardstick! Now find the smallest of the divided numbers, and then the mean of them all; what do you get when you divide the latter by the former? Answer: 1.01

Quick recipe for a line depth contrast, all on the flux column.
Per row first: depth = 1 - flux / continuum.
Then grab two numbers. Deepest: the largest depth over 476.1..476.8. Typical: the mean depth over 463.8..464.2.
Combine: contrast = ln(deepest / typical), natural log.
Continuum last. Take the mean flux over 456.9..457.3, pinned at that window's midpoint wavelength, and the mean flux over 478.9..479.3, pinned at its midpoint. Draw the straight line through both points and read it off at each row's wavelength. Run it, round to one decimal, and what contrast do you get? 1.9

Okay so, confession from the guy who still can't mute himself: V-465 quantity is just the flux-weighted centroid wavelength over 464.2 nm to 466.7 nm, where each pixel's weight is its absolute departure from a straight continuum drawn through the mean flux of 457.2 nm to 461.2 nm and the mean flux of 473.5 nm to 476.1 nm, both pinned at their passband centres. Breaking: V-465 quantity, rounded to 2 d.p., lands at 465.28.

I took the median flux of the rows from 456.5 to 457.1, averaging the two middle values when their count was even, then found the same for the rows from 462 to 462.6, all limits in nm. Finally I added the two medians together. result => 24.10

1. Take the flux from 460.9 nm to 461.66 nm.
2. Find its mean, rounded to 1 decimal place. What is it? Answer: 12.1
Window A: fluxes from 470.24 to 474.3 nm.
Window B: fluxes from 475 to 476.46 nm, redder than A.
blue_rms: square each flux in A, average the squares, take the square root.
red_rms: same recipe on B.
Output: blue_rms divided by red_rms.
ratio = 1.03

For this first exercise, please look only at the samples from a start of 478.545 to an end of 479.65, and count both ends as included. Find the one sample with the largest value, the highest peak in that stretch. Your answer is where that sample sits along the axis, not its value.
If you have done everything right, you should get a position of 479.372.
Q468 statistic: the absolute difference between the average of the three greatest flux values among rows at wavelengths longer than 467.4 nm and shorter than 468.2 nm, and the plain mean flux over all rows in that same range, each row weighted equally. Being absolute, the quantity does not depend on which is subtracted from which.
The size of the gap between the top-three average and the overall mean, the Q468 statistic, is 0.10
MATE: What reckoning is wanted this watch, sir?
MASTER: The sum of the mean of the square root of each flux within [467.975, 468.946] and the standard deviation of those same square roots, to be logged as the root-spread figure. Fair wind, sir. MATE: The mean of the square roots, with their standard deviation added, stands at 3.54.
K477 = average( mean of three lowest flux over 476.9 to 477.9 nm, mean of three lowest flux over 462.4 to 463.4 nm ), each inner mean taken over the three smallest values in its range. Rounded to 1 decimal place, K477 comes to 11.8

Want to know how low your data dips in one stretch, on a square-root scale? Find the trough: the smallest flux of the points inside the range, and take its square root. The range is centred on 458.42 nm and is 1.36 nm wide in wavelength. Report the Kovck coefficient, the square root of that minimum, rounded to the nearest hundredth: 3.36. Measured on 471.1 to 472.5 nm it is 3.41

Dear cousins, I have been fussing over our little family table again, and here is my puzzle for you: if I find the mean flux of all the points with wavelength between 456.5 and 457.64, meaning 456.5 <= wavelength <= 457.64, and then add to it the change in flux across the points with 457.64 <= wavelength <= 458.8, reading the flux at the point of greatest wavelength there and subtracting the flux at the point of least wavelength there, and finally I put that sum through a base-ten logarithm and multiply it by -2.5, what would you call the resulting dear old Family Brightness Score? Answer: -2.75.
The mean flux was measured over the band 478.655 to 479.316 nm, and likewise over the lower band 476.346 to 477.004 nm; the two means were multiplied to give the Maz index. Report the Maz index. 135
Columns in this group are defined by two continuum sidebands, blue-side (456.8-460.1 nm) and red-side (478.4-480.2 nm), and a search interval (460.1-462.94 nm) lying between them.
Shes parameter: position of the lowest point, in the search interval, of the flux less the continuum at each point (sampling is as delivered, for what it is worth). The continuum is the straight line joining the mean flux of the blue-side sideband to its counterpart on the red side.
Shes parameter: 460.439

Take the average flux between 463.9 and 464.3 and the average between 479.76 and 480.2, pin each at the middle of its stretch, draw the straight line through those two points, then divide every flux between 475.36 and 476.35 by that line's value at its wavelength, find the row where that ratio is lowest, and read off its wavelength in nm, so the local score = 476.291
